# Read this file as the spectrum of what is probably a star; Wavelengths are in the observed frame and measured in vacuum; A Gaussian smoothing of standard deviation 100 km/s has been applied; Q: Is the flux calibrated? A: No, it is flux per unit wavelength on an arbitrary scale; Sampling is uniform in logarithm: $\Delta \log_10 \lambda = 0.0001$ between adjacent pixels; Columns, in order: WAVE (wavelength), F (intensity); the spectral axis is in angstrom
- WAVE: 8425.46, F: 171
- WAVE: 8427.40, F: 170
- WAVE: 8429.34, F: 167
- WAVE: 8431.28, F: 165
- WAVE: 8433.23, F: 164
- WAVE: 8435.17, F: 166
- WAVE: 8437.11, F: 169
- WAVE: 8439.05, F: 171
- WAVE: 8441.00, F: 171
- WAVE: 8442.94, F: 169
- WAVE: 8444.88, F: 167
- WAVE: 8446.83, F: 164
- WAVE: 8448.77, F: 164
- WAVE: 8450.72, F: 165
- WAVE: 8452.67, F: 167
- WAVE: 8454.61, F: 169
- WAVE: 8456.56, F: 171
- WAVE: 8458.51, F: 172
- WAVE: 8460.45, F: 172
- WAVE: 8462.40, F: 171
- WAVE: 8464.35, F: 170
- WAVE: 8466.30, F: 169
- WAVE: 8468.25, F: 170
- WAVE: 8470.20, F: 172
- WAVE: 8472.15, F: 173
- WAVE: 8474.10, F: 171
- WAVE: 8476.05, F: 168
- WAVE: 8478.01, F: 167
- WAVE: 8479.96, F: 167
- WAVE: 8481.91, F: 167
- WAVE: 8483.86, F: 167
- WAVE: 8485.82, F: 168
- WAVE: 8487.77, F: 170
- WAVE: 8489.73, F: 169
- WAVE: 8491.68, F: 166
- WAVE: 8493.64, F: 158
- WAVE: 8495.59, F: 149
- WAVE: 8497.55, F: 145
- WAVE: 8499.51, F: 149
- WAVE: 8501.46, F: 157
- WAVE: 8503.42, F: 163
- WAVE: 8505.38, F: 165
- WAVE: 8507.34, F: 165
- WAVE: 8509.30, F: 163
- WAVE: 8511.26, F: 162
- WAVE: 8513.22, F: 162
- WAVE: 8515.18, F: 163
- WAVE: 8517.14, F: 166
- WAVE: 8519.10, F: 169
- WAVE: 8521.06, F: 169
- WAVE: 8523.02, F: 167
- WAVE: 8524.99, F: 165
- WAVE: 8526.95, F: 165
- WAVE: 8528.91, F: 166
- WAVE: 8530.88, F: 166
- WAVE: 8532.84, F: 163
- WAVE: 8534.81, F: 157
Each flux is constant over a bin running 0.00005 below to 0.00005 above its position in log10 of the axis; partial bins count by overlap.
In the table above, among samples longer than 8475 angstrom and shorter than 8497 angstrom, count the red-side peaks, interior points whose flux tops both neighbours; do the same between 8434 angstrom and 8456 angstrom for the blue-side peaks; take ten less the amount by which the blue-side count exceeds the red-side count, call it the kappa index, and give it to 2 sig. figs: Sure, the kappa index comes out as 11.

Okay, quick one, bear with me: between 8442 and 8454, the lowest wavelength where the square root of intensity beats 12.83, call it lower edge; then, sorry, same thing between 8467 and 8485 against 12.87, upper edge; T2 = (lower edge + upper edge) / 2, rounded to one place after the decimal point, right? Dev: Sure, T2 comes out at 8455.6 angstrom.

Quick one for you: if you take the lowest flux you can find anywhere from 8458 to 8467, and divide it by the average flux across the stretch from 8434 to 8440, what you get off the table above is 1.00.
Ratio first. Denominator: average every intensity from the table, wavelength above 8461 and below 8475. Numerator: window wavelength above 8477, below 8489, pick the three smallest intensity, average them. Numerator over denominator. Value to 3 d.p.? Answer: 0.977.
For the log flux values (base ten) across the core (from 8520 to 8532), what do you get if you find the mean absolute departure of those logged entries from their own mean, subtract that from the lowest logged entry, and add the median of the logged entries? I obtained 4.43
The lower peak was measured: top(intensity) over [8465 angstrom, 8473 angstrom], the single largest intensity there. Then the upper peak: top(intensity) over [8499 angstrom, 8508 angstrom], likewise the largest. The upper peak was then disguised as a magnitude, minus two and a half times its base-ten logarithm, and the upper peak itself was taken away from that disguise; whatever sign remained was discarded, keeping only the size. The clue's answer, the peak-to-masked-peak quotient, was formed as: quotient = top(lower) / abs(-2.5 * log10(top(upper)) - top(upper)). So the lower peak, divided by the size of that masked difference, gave 1.014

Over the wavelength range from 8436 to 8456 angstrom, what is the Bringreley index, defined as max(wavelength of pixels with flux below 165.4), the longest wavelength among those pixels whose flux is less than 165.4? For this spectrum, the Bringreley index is 8450.72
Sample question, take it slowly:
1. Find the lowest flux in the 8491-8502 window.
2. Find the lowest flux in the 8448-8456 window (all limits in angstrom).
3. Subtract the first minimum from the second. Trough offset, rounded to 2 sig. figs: 19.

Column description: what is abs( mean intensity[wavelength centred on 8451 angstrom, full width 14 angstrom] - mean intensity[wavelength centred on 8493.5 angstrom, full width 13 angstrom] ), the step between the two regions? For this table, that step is 8.7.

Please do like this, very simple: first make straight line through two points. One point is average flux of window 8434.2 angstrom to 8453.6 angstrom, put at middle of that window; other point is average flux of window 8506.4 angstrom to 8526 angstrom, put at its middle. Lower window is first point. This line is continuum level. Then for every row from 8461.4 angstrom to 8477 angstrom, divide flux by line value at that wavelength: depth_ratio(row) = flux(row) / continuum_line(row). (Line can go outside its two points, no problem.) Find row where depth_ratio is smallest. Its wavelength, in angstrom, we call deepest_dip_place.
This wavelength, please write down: 8476.05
